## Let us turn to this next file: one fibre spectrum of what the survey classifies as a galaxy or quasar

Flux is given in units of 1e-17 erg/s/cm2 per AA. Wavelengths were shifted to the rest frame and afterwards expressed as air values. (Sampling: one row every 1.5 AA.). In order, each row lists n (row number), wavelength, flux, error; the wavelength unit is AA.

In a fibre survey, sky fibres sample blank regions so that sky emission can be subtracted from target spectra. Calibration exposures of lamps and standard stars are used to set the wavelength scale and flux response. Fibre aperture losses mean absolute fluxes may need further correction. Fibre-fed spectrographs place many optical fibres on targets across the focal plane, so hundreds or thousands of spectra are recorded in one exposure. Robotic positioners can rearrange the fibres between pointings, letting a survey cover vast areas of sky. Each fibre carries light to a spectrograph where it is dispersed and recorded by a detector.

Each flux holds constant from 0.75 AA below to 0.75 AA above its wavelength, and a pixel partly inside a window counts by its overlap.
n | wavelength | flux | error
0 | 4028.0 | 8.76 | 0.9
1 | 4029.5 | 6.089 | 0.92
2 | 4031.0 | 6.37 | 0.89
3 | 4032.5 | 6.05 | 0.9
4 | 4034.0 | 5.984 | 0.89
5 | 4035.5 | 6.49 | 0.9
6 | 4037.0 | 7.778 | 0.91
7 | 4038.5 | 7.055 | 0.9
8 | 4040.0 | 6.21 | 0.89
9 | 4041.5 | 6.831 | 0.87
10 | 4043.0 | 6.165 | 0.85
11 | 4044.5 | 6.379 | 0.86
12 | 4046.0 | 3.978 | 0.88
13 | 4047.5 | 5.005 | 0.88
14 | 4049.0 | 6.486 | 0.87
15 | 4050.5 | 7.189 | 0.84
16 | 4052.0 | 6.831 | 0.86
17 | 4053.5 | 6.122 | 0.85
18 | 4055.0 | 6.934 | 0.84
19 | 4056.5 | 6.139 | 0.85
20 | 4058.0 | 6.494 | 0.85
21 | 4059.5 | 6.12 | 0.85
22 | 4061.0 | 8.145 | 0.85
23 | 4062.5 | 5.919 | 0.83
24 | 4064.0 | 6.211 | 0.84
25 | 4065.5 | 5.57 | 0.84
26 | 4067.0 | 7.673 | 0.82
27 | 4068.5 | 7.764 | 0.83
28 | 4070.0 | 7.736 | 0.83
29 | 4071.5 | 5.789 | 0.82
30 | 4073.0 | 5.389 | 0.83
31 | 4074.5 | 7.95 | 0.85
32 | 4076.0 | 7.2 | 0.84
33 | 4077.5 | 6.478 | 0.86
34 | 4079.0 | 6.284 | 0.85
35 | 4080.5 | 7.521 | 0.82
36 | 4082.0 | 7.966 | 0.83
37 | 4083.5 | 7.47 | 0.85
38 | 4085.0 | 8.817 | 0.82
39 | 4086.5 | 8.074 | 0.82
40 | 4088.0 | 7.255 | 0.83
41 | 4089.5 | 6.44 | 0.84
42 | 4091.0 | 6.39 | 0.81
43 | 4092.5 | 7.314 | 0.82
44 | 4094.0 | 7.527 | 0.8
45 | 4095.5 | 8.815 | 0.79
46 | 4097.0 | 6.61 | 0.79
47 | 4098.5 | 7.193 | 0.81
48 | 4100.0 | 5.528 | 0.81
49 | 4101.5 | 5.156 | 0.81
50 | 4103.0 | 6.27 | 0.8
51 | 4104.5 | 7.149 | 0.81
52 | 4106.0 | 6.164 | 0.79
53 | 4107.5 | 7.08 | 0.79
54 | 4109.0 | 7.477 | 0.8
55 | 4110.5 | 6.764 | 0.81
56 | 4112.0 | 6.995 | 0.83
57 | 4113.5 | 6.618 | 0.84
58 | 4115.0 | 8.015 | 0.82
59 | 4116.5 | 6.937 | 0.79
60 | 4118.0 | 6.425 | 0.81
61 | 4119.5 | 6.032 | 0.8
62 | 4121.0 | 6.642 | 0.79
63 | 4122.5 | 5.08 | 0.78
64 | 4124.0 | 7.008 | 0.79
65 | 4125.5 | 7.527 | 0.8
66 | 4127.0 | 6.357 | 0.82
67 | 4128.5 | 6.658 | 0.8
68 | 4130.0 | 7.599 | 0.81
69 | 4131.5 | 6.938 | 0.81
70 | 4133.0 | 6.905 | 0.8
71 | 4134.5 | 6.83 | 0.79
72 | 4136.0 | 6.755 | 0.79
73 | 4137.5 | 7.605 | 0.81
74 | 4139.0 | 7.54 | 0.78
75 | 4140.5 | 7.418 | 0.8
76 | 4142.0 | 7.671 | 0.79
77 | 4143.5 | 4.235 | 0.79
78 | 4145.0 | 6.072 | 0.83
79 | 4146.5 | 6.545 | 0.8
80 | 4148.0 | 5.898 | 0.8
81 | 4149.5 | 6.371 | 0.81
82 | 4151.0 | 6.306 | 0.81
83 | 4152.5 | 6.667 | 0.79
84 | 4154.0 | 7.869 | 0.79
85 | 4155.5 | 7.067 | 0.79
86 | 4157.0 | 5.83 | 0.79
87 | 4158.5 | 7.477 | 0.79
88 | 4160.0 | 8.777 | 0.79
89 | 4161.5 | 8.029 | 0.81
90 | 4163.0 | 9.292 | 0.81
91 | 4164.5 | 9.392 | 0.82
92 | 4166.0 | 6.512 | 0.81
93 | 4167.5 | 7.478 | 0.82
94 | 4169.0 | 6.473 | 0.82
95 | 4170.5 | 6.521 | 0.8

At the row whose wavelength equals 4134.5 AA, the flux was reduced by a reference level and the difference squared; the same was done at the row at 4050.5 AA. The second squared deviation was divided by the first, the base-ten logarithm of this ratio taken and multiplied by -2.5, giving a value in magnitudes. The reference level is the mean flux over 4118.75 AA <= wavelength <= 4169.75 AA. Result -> -1.1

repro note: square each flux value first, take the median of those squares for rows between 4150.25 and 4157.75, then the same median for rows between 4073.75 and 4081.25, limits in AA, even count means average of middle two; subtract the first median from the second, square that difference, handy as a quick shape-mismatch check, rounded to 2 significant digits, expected 55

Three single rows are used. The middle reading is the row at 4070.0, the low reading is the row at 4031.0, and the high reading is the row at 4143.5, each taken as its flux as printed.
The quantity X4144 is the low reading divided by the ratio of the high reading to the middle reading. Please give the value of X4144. 11.6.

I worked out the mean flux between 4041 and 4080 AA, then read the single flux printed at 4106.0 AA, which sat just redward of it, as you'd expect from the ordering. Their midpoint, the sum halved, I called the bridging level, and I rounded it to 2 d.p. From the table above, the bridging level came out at 6.33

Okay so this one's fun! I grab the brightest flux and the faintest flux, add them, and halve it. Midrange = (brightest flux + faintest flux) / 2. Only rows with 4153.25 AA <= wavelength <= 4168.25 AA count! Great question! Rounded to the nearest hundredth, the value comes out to 7.61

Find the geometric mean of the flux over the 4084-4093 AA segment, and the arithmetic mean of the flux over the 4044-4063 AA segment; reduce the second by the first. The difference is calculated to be -1.04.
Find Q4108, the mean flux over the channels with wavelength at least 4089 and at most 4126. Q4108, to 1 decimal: 6.8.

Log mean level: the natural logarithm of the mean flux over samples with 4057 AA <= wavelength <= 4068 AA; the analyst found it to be 1.89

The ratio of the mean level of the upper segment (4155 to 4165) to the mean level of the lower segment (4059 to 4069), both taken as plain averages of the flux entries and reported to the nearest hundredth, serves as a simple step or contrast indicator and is 1.18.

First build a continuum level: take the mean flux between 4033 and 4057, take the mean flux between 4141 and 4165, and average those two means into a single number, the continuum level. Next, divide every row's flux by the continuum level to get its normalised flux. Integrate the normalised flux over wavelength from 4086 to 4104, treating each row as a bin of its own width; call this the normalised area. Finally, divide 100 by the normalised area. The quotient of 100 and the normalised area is 5.4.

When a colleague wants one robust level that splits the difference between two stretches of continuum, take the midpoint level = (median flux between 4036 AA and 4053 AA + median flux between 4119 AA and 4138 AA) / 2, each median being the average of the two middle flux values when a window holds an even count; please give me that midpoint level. 6.66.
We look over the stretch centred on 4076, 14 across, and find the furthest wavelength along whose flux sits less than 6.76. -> 4079.0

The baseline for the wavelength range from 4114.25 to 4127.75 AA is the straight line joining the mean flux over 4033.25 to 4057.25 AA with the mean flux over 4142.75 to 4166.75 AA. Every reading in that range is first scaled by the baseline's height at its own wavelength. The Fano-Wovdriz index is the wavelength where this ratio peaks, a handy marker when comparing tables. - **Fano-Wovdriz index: 4115.0 AA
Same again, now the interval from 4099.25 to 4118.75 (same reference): 4115.0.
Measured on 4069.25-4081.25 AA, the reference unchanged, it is 4074.5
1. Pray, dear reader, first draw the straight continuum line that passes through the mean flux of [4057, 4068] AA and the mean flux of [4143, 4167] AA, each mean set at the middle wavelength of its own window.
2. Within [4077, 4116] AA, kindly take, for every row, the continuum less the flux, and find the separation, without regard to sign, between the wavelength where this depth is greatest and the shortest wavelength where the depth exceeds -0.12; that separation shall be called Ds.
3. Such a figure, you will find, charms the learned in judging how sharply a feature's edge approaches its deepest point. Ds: 24.0 AA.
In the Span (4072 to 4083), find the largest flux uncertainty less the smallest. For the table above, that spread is 0.04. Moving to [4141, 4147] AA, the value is 0.04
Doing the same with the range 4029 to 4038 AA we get 0.03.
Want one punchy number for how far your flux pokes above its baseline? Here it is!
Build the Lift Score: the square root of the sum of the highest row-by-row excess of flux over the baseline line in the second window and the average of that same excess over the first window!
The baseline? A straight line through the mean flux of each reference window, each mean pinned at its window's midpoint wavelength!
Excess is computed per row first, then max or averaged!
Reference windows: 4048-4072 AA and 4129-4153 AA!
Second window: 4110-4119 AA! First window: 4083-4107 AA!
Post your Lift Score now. 1.27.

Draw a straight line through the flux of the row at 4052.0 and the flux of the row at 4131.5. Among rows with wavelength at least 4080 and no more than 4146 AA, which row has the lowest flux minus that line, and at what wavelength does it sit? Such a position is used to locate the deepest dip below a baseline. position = 4143.5 AA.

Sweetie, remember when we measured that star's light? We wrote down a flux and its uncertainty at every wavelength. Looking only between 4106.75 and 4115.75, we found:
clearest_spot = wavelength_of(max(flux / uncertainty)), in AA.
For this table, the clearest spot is 4115.0 AA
